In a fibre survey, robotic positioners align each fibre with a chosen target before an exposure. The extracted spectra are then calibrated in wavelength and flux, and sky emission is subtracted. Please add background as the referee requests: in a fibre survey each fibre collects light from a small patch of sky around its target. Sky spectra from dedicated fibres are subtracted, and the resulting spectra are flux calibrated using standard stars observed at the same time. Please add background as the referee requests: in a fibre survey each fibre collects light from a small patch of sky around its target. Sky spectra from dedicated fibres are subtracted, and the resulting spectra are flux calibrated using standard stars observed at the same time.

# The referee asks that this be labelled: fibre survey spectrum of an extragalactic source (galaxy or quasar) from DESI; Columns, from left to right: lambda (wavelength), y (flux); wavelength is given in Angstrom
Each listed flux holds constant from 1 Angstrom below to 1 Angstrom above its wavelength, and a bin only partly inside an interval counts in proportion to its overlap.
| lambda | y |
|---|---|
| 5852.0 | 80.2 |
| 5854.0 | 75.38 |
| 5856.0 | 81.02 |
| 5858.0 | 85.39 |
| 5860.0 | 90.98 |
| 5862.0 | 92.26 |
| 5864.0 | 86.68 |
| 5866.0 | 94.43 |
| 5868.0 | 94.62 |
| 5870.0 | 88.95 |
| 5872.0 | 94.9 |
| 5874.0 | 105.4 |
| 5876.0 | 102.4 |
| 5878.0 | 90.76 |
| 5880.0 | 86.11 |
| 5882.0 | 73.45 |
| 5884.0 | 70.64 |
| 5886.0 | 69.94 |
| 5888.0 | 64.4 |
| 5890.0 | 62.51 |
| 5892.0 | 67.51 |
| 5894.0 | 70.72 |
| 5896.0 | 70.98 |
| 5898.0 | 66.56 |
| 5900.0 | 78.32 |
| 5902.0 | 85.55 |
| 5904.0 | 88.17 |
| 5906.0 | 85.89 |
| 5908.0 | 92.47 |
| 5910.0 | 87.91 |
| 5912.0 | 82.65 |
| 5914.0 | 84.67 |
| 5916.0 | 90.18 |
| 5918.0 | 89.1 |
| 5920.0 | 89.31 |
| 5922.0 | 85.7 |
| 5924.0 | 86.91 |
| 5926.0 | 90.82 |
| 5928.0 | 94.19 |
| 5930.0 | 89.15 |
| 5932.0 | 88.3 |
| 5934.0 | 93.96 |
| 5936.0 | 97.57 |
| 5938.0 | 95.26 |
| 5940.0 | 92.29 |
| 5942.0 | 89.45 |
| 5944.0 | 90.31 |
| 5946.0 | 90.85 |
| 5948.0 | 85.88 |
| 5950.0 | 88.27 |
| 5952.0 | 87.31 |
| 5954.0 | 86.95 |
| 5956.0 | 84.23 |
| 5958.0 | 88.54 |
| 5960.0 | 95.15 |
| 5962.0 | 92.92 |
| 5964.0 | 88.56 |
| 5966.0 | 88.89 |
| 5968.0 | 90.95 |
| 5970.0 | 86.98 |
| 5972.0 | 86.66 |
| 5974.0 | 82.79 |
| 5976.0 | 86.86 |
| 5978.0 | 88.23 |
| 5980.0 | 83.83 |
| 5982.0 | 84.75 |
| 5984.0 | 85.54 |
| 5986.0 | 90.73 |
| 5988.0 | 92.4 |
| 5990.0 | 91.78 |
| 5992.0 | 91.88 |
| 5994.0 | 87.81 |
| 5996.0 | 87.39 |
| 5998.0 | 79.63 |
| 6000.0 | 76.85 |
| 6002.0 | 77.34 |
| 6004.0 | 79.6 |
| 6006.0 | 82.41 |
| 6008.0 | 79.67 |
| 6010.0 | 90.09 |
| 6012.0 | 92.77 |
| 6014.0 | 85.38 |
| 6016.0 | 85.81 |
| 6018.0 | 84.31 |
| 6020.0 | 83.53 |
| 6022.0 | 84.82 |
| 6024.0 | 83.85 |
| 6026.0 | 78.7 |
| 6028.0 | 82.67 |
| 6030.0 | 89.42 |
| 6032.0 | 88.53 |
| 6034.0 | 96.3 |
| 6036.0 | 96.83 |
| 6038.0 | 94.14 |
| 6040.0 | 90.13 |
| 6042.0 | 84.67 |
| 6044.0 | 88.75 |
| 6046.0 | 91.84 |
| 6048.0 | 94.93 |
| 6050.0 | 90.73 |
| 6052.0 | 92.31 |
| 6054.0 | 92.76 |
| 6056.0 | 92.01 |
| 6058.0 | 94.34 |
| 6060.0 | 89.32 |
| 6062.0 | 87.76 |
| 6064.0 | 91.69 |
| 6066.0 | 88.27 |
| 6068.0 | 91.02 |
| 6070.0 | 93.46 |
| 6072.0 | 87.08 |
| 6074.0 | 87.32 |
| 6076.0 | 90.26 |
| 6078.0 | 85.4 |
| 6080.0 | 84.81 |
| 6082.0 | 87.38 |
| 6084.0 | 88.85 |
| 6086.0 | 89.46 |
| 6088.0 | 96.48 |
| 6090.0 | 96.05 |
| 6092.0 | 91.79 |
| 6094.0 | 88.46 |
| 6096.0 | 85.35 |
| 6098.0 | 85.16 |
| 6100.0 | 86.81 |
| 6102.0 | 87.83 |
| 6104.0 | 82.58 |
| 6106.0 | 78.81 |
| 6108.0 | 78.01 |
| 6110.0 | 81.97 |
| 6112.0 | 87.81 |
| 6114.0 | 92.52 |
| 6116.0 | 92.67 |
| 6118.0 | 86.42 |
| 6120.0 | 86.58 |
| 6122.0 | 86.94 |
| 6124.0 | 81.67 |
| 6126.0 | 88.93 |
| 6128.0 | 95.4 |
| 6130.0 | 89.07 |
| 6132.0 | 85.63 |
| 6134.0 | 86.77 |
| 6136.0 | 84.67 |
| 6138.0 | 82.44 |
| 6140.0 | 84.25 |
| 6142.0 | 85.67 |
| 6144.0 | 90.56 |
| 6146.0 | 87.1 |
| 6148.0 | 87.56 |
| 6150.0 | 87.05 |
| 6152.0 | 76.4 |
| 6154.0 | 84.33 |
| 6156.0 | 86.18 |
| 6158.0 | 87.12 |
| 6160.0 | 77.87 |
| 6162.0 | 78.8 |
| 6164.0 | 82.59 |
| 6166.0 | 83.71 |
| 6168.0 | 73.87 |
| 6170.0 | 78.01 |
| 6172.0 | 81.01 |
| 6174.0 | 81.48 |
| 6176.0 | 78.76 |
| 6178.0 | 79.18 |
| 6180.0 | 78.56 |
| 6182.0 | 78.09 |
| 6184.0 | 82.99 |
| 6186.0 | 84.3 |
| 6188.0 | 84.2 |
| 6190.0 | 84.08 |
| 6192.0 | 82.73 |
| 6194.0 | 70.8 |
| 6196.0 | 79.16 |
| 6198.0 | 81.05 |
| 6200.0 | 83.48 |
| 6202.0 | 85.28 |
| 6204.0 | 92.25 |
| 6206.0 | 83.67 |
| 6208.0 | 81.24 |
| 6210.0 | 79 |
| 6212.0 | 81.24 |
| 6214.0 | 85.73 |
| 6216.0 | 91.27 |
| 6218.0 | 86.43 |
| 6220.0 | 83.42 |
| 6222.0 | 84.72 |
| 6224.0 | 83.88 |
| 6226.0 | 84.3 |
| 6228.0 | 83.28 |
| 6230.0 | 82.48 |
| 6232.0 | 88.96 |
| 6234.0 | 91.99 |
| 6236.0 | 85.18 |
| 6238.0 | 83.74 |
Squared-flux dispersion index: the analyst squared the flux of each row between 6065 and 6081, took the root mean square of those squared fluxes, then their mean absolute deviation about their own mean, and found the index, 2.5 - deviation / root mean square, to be 2.447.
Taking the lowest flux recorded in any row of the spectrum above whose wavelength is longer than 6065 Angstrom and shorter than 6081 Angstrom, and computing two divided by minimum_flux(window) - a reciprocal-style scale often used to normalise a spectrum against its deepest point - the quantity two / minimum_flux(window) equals 0.0236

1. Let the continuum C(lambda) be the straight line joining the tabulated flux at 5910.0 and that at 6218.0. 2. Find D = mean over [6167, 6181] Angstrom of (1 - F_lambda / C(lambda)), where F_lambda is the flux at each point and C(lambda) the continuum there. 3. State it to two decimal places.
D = 0.09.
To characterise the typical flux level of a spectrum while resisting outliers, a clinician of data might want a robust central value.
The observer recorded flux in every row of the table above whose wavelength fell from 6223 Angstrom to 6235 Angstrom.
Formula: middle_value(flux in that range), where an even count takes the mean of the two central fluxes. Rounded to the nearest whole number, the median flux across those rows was 84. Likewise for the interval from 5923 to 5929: 91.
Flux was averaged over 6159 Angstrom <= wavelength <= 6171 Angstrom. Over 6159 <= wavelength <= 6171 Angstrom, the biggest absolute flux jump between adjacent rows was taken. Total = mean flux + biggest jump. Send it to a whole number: 89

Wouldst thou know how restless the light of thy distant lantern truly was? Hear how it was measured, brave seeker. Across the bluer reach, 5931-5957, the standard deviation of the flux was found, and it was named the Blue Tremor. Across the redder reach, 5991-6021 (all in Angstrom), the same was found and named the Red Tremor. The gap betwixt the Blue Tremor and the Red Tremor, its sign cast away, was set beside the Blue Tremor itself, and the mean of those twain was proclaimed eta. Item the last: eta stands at 2.5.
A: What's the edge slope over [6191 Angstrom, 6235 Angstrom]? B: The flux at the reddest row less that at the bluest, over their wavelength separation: 0.22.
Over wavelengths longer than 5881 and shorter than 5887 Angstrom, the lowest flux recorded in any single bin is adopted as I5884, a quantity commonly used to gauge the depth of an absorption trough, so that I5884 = 69.94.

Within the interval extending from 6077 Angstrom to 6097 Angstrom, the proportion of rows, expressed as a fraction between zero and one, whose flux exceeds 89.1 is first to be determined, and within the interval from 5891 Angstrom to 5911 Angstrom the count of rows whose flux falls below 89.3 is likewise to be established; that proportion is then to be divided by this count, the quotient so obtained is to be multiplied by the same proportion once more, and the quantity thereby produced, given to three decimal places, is 0.018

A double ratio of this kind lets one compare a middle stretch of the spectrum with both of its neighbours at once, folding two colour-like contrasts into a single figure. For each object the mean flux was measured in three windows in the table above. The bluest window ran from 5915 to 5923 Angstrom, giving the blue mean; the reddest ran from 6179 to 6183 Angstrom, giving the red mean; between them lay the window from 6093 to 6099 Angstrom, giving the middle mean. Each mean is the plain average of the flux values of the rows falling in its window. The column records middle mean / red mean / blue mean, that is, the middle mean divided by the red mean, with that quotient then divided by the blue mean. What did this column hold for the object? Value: 0.0124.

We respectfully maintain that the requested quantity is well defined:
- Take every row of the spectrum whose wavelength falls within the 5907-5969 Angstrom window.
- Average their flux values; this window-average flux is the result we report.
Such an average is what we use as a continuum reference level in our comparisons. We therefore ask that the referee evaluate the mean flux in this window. 90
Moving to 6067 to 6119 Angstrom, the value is 88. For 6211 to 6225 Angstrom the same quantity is 85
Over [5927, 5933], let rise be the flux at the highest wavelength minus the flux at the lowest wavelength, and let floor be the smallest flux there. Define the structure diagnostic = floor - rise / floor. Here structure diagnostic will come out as 88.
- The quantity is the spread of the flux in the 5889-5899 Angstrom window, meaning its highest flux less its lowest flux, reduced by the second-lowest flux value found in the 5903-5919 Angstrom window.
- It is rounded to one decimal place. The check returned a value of -76.2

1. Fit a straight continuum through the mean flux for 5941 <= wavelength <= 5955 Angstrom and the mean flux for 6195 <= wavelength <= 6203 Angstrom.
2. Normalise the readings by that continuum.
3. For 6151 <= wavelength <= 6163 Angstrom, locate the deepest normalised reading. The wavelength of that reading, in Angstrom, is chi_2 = 6152.0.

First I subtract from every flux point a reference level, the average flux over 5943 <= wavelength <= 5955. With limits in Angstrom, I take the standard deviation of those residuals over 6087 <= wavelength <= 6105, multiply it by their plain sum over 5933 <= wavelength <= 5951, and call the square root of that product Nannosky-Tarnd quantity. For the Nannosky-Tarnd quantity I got 12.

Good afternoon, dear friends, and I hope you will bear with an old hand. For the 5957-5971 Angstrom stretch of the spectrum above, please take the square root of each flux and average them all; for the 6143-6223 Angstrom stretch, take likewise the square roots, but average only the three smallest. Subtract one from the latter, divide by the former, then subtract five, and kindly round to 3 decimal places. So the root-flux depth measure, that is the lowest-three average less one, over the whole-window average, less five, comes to -4.202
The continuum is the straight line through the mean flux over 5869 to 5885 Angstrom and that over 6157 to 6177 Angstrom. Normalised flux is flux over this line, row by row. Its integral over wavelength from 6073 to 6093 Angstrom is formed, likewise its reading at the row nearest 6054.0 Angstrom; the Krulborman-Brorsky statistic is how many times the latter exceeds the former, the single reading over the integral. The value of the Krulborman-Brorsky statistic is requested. 0.0511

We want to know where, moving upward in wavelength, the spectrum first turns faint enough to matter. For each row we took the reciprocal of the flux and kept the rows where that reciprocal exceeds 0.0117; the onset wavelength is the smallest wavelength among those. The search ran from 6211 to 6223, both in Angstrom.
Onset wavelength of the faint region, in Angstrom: 6212.0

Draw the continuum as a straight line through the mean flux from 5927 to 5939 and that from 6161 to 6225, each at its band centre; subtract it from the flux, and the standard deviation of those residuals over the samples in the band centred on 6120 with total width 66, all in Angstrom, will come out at 4.6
